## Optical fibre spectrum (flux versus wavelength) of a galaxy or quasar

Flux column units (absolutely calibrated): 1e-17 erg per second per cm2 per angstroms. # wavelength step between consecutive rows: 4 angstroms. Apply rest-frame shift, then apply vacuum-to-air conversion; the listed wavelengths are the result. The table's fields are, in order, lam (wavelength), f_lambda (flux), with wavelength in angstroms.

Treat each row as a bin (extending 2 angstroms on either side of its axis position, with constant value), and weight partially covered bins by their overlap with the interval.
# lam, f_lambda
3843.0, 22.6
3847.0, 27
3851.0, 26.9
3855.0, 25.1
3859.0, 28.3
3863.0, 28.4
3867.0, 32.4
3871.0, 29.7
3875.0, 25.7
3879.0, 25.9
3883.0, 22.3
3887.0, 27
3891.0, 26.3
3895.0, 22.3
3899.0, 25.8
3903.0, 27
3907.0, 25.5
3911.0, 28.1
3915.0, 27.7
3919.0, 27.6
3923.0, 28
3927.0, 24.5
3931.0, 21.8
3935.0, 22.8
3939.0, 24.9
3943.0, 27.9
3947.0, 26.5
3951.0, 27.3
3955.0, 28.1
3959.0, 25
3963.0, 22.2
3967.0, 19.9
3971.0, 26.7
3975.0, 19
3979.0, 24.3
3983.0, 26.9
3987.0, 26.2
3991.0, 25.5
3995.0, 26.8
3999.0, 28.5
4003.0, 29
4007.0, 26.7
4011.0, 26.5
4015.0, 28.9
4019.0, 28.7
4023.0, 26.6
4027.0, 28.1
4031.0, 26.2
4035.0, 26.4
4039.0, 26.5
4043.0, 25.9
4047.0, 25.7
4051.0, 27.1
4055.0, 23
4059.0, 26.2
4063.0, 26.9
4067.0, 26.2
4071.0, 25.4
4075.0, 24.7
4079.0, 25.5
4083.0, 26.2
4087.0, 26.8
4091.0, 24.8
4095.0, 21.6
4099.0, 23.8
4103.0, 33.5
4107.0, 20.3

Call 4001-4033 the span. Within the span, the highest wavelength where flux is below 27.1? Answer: 4031.0 angstroms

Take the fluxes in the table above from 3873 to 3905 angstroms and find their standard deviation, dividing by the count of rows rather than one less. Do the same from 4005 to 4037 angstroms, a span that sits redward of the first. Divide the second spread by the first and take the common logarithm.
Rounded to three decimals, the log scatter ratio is -0.235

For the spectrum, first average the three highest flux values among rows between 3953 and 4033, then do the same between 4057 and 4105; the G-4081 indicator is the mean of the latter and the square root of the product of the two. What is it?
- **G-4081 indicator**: 29.0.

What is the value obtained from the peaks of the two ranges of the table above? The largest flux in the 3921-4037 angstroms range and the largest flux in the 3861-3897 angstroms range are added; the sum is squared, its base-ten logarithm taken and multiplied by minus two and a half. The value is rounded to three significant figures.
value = -8.94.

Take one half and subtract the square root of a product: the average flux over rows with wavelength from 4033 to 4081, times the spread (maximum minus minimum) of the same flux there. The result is -10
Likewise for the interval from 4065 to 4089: -7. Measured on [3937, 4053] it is -16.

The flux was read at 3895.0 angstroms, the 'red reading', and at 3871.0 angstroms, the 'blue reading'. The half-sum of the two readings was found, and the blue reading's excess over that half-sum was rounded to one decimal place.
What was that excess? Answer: 3.7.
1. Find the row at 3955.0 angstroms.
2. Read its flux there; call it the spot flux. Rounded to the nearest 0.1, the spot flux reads 28.1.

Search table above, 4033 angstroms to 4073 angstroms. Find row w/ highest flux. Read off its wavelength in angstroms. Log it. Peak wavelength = 4051.0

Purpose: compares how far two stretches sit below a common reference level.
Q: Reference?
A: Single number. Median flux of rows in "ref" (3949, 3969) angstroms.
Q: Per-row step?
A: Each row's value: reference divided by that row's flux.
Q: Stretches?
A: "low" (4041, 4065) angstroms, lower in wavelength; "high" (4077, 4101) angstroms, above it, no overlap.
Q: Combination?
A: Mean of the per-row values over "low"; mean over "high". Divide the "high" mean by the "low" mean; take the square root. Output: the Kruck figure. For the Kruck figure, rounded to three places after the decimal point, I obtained 1.021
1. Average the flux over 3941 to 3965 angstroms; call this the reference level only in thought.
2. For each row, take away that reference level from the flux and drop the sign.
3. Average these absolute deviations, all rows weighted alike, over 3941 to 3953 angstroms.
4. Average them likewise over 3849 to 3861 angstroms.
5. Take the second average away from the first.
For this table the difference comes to -0.2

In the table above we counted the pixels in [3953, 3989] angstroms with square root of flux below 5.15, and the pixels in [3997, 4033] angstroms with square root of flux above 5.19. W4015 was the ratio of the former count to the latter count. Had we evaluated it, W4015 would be 1.2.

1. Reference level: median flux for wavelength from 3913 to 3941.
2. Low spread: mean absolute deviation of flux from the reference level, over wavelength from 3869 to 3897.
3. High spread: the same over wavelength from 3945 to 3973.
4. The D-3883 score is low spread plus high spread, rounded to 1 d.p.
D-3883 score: 4.6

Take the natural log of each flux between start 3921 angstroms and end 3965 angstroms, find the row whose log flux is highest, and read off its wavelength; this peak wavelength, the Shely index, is 3955.0 angstroms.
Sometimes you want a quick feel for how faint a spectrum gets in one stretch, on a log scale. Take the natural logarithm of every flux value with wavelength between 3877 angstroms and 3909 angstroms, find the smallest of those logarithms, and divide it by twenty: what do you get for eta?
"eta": 0.155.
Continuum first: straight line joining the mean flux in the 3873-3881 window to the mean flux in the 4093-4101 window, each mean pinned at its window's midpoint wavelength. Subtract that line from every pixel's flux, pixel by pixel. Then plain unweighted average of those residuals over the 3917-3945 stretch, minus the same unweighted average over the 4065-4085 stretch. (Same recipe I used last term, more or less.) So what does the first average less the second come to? -2.3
